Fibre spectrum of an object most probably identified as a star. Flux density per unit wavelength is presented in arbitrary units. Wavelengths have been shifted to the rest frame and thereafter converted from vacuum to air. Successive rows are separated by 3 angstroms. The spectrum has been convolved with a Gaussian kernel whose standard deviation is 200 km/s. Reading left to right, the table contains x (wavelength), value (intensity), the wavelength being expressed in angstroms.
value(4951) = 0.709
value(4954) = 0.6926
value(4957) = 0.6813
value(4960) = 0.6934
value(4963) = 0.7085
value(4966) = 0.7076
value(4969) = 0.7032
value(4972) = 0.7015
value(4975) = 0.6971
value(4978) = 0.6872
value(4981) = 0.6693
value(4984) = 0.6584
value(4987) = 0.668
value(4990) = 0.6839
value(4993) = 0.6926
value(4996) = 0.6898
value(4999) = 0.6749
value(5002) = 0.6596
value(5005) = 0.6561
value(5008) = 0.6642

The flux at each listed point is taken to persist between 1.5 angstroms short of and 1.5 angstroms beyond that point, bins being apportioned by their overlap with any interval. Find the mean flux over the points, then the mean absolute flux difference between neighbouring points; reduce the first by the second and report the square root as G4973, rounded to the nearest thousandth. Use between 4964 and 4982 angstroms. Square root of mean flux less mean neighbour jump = 0.829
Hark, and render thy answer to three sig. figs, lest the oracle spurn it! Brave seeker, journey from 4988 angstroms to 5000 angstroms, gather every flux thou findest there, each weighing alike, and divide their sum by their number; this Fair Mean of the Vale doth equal 0.685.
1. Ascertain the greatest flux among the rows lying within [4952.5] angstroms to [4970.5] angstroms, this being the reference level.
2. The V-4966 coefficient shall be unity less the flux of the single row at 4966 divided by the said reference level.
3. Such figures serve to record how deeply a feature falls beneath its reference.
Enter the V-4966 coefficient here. 0.0013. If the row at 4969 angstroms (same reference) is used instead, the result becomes 0.0075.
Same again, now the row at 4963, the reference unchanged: 0.0000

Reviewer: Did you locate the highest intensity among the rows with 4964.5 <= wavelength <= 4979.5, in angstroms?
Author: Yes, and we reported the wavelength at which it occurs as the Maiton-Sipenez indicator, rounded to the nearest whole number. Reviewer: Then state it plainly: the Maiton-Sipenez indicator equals 4966 angstroms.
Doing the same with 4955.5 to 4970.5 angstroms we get 4963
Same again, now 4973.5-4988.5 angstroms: 4975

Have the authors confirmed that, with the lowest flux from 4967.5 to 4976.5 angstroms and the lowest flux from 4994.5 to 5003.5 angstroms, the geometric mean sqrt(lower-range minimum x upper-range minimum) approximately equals 0.678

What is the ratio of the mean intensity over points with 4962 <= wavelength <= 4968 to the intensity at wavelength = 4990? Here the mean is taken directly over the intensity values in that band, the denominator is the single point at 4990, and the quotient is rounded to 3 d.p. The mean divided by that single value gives 1.035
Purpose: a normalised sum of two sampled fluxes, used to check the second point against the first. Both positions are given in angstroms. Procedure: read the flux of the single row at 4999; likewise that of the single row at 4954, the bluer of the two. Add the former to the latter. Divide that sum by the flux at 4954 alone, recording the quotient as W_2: 1.97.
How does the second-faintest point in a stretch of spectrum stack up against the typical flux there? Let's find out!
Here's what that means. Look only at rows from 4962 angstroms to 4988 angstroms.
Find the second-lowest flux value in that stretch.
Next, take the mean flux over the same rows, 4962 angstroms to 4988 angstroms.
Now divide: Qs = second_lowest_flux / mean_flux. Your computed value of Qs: 0.970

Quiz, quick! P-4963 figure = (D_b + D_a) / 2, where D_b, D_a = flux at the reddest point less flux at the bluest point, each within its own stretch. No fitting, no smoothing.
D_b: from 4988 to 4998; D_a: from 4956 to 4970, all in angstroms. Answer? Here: 0.014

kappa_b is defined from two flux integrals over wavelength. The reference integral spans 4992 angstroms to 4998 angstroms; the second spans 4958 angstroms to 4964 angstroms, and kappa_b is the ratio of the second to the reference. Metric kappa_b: 1.01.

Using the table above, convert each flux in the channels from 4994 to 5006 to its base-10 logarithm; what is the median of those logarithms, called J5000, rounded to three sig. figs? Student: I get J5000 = -0.176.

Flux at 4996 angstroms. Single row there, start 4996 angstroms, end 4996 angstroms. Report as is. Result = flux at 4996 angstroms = 0.6898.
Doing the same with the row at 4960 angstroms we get 0.6934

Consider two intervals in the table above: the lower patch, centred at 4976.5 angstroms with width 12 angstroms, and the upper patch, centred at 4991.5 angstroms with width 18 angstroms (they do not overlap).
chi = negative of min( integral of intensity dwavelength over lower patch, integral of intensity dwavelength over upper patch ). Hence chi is -8.3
